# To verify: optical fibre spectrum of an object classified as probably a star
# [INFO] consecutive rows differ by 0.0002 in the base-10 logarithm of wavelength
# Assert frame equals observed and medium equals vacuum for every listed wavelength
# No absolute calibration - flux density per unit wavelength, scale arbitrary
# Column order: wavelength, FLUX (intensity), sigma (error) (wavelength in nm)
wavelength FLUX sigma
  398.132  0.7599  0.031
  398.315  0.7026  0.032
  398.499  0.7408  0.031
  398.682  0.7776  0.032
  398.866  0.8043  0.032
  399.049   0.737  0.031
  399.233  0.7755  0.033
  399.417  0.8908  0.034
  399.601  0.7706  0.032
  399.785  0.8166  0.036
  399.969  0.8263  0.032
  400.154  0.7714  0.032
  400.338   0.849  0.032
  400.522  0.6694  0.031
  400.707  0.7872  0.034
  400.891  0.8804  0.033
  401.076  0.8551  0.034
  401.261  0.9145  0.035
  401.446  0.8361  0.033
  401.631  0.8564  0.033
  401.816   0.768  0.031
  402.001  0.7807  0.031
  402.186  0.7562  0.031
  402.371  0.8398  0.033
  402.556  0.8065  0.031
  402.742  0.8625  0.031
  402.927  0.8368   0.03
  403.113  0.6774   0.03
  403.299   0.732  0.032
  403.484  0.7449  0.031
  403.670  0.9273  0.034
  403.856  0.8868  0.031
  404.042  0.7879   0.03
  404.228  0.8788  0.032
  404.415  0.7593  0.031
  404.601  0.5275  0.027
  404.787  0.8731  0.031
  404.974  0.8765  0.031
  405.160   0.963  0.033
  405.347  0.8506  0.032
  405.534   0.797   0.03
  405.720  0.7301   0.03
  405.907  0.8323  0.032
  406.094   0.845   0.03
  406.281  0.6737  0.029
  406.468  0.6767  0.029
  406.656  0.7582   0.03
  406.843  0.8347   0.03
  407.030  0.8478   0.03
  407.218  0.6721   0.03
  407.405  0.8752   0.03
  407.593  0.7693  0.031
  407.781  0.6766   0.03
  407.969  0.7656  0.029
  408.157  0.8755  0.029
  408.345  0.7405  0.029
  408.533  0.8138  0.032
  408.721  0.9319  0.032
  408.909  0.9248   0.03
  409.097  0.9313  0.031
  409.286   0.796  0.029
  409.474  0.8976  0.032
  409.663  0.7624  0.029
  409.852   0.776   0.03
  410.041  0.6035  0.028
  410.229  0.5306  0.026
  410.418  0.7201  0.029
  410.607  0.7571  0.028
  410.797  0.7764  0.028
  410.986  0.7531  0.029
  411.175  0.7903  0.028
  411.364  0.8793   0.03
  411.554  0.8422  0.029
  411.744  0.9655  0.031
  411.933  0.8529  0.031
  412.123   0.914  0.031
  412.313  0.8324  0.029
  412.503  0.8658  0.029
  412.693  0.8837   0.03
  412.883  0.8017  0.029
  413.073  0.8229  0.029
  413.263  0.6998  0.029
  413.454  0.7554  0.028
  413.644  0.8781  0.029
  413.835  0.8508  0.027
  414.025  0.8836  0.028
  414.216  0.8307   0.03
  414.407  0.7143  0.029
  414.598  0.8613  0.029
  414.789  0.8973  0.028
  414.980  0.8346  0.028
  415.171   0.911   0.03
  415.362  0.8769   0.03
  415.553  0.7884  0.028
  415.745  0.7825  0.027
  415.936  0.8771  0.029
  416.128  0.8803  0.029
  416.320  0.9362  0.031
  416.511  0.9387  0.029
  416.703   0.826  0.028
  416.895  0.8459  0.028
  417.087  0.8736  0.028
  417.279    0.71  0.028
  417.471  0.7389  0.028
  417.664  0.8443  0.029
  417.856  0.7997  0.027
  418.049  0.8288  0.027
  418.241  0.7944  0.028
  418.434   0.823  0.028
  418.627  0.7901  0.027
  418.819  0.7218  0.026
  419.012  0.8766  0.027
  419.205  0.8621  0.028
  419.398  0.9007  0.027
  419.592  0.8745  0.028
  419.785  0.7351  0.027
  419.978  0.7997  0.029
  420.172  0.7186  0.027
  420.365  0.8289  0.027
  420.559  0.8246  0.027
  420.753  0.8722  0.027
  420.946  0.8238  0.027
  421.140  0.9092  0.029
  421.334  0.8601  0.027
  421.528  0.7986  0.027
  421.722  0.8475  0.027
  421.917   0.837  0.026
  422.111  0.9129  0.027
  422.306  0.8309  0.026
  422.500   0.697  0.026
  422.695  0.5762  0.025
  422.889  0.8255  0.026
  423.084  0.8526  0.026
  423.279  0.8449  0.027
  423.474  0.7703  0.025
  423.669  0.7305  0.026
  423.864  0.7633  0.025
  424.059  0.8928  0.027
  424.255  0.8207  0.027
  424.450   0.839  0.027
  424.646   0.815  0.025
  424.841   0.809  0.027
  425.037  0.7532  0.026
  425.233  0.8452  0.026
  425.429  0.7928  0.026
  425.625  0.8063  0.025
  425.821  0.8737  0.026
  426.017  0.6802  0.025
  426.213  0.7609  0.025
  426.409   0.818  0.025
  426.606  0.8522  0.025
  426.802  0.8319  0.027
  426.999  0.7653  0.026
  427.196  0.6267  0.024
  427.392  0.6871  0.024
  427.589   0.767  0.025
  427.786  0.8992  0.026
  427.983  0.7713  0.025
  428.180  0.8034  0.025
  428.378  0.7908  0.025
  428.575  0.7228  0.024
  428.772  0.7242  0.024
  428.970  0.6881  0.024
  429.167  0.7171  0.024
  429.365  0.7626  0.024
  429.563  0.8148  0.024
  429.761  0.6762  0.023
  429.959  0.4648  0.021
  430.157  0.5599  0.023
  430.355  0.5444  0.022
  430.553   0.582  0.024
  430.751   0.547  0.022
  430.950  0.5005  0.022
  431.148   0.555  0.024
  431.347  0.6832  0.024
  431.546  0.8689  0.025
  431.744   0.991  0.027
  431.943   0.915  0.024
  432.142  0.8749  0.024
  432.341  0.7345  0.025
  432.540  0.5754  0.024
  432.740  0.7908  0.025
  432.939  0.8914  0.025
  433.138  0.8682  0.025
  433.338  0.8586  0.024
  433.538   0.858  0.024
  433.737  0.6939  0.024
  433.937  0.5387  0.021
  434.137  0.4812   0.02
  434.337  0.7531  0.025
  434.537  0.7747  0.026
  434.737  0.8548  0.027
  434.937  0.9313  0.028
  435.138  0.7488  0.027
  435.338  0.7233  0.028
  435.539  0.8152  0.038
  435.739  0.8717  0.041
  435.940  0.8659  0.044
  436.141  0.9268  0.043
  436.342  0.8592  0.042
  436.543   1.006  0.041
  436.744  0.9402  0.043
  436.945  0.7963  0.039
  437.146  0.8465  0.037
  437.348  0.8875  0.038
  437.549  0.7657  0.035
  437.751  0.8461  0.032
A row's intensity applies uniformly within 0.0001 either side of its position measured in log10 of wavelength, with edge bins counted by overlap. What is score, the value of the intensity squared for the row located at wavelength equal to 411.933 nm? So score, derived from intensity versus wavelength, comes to 0.73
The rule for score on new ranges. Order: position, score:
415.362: 0.77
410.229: 0.28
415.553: 0.62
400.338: 0.72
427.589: 0.59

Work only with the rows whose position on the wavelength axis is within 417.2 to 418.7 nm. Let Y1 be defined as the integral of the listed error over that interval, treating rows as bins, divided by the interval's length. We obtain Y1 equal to 0.0277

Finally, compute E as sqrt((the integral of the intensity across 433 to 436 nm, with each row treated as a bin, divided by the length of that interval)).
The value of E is 0.881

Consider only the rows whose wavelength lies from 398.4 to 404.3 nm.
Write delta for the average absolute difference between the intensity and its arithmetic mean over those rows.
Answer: 0.053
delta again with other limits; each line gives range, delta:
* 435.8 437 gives 0.059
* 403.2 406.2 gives 0.077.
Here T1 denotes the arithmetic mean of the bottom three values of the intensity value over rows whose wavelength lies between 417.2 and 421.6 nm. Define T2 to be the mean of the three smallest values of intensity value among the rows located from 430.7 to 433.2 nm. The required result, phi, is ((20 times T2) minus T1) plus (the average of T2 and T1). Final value 10.6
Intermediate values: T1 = 0.72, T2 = 0.53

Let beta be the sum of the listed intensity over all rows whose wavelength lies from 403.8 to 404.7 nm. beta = 3.8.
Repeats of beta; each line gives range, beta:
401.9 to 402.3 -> 1.5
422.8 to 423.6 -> 3.3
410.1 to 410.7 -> 2.0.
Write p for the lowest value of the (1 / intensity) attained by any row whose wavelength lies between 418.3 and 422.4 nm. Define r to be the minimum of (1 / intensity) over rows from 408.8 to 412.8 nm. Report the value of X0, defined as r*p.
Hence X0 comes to 1.13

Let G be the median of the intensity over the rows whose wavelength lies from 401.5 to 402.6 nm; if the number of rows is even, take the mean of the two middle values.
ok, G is 0.79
